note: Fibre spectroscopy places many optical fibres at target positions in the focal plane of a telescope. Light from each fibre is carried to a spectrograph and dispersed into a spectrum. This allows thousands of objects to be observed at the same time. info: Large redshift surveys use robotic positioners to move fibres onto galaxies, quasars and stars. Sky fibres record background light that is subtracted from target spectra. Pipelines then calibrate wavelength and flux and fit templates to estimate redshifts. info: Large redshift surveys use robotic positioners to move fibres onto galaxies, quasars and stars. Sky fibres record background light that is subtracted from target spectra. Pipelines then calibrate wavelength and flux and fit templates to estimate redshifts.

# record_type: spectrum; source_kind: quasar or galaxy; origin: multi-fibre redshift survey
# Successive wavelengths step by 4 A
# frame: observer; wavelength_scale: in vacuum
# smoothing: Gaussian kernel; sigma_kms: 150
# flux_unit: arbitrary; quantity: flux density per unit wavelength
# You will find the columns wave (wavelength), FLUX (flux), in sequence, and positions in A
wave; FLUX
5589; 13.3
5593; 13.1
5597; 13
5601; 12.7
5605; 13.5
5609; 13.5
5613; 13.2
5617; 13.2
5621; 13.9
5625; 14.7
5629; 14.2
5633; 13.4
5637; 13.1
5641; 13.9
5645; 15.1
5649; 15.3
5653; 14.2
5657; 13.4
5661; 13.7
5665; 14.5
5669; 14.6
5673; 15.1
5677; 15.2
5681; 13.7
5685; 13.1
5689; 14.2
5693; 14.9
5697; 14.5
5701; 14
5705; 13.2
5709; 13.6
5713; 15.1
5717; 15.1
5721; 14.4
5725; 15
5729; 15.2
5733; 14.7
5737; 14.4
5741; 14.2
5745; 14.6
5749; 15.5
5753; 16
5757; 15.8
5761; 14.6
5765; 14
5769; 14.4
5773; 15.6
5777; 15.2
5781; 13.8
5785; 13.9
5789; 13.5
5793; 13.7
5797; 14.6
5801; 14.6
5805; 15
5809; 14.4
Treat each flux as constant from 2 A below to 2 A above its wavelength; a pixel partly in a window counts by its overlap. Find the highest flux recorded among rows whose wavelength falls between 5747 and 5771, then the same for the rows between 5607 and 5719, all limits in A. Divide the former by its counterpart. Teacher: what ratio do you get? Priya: 1.05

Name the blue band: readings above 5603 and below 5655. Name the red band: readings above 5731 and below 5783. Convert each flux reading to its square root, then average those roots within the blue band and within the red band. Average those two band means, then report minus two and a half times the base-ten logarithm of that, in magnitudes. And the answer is -1.45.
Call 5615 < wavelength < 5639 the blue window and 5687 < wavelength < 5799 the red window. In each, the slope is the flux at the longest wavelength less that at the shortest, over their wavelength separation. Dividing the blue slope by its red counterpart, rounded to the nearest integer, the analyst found -1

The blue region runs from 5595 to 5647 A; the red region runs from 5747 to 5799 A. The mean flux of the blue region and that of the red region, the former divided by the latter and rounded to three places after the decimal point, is 0.931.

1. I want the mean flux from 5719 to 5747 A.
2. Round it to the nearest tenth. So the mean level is 14.6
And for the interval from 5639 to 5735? 14.4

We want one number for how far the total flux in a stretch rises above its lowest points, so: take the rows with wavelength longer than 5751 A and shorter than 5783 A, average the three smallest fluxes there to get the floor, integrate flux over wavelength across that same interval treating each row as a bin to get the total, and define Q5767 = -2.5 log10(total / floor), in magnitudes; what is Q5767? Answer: -3.8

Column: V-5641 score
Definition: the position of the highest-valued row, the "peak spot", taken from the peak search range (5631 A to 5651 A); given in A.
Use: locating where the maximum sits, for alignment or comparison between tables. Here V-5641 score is 5649 A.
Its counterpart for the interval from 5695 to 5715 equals 5713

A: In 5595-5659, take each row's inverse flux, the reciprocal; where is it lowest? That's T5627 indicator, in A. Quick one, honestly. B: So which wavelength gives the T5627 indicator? 5649 A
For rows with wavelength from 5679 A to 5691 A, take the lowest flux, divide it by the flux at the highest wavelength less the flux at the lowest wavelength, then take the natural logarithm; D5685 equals 3.27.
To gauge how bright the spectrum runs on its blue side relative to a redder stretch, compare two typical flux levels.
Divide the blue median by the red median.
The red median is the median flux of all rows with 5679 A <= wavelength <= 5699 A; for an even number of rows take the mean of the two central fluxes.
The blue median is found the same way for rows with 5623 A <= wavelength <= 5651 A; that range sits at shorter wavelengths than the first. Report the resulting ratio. 1.000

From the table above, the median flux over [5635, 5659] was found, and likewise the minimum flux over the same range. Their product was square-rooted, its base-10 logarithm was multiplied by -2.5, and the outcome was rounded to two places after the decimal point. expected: -2.83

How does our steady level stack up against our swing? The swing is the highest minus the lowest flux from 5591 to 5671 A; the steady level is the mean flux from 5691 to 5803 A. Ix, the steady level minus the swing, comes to 12.0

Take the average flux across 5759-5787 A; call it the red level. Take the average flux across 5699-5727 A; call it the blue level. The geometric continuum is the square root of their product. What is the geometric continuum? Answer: 14.4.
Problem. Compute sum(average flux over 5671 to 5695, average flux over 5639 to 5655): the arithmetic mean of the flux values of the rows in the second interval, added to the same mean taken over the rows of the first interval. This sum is 29.0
